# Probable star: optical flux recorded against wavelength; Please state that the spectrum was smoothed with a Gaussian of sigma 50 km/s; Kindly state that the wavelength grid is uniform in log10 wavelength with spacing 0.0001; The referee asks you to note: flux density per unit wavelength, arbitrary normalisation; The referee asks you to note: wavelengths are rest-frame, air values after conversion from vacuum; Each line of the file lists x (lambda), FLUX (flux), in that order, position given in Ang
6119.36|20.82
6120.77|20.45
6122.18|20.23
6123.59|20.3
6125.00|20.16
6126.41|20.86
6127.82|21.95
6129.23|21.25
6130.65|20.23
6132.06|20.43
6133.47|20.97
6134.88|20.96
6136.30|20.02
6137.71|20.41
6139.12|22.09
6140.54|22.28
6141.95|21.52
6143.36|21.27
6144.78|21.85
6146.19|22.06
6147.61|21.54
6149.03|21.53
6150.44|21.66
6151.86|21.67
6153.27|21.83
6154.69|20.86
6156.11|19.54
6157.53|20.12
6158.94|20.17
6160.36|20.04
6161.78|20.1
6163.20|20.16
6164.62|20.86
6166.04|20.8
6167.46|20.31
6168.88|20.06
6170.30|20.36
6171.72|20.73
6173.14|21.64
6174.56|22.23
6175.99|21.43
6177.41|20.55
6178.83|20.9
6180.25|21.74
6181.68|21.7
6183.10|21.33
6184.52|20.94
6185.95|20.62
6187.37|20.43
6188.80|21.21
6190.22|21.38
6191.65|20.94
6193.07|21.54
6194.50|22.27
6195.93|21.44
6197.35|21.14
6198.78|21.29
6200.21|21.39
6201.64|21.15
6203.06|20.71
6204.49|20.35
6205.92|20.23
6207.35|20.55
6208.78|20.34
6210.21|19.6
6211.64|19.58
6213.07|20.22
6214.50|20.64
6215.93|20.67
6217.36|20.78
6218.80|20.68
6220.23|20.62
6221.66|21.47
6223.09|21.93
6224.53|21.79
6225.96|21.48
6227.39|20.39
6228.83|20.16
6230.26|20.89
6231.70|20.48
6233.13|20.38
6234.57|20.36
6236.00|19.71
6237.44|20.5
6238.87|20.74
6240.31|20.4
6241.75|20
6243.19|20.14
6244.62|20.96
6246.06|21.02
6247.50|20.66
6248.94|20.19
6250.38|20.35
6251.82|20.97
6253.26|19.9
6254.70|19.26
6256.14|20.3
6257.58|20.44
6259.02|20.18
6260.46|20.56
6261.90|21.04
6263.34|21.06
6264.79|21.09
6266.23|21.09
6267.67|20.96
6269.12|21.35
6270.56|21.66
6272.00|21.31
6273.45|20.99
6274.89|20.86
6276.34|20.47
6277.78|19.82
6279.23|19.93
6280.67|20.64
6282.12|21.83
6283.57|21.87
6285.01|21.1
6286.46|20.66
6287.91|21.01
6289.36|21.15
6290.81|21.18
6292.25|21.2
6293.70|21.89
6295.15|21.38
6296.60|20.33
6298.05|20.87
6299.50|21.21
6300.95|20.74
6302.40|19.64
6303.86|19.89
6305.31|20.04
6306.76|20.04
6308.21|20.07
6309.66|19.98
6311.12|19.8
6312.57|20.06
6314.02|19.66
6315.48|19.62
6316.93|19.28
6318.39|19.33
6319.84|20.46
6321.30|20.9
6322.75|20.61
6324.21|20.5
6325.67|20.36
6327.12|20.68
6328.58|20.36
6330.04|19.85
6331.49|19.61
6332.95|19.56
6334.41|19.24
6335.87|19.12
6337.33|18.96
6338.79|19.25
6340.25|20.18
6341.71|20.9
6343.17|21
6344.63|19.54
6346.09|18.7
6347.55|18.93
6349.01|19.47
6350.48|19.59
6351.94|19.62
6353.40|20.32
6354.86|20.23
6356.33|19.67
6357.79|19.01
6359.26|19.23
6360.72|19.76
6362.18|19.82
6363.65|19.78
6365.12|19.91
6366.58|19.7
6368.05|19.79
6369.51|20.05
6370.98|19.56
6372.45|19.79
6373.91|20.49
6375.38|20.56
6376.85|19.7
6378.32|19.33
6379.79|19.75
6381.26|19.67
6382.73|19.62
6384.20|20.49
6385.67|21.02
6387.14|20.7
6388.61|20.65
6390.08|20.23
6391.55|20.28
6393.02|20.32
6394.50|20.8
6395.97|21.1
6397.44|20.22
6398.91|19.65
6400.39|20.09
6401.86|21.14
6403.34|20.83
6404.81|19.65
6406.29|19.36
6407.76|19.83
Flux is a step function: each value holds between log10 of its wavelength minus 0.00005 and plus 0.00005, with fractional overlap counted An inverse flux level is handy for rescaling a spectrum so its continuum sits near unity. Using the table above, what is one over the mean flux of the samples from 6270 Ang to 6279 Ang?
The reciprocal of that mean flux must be 0.048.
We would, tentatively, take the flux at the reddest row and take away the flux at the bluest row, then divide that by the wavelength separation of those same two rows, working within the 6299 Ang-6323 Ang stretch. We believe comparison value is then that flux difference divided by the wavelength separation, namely -0.03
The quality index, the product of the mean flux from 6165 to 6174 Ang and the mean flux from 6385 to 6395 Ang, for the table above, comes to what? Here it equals 425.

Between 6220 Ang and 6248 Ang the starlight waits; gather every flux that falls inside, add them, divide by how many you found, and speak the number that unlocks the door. 20.7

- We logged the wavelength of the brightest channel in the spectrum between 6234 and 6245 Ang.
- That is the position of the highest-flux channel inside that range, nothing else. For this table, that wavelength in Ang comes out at 6244.62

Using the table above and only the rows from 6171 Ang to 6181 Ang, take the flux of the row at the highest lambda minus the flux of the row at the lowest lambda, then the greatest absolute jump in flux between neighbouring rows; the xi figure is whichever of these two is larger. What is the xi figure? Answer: 1.0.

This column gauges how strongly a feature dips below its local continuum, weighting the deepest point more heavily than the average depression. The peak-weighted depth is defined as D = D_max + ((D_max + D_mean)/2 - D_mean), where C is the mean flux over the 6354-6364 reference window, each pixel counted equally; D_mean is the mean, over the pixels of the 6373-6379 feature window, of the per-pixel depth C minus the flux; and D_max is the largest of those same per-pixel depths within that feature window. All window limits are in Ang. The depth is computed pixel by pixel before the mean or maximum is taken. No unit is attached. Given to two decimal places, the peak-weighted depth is 0.66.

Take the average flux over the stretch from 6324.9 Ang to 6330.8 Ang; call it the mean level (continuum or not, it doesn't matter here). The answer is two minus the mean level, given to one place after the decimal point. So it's -18.3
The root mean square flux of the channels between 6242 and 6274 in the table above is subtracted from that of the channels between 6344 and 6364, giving -1.16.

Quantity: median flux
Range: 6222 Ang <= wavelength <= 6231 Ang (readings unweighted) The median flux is 21.2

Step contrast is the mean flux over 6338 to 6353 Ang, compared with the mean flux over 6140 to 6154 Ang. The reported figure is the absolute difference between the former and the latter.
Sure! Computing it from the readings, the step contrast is 2.0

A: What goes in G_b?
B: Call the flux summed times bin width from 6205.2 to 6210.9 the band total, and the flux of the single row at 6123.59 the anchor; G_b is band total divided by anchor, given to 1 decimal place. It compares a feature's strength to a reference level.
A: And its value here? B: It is 5.7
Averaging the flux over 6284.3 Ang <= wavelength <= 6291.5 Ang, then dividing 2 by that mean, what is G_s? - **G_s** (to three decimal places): 0.095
